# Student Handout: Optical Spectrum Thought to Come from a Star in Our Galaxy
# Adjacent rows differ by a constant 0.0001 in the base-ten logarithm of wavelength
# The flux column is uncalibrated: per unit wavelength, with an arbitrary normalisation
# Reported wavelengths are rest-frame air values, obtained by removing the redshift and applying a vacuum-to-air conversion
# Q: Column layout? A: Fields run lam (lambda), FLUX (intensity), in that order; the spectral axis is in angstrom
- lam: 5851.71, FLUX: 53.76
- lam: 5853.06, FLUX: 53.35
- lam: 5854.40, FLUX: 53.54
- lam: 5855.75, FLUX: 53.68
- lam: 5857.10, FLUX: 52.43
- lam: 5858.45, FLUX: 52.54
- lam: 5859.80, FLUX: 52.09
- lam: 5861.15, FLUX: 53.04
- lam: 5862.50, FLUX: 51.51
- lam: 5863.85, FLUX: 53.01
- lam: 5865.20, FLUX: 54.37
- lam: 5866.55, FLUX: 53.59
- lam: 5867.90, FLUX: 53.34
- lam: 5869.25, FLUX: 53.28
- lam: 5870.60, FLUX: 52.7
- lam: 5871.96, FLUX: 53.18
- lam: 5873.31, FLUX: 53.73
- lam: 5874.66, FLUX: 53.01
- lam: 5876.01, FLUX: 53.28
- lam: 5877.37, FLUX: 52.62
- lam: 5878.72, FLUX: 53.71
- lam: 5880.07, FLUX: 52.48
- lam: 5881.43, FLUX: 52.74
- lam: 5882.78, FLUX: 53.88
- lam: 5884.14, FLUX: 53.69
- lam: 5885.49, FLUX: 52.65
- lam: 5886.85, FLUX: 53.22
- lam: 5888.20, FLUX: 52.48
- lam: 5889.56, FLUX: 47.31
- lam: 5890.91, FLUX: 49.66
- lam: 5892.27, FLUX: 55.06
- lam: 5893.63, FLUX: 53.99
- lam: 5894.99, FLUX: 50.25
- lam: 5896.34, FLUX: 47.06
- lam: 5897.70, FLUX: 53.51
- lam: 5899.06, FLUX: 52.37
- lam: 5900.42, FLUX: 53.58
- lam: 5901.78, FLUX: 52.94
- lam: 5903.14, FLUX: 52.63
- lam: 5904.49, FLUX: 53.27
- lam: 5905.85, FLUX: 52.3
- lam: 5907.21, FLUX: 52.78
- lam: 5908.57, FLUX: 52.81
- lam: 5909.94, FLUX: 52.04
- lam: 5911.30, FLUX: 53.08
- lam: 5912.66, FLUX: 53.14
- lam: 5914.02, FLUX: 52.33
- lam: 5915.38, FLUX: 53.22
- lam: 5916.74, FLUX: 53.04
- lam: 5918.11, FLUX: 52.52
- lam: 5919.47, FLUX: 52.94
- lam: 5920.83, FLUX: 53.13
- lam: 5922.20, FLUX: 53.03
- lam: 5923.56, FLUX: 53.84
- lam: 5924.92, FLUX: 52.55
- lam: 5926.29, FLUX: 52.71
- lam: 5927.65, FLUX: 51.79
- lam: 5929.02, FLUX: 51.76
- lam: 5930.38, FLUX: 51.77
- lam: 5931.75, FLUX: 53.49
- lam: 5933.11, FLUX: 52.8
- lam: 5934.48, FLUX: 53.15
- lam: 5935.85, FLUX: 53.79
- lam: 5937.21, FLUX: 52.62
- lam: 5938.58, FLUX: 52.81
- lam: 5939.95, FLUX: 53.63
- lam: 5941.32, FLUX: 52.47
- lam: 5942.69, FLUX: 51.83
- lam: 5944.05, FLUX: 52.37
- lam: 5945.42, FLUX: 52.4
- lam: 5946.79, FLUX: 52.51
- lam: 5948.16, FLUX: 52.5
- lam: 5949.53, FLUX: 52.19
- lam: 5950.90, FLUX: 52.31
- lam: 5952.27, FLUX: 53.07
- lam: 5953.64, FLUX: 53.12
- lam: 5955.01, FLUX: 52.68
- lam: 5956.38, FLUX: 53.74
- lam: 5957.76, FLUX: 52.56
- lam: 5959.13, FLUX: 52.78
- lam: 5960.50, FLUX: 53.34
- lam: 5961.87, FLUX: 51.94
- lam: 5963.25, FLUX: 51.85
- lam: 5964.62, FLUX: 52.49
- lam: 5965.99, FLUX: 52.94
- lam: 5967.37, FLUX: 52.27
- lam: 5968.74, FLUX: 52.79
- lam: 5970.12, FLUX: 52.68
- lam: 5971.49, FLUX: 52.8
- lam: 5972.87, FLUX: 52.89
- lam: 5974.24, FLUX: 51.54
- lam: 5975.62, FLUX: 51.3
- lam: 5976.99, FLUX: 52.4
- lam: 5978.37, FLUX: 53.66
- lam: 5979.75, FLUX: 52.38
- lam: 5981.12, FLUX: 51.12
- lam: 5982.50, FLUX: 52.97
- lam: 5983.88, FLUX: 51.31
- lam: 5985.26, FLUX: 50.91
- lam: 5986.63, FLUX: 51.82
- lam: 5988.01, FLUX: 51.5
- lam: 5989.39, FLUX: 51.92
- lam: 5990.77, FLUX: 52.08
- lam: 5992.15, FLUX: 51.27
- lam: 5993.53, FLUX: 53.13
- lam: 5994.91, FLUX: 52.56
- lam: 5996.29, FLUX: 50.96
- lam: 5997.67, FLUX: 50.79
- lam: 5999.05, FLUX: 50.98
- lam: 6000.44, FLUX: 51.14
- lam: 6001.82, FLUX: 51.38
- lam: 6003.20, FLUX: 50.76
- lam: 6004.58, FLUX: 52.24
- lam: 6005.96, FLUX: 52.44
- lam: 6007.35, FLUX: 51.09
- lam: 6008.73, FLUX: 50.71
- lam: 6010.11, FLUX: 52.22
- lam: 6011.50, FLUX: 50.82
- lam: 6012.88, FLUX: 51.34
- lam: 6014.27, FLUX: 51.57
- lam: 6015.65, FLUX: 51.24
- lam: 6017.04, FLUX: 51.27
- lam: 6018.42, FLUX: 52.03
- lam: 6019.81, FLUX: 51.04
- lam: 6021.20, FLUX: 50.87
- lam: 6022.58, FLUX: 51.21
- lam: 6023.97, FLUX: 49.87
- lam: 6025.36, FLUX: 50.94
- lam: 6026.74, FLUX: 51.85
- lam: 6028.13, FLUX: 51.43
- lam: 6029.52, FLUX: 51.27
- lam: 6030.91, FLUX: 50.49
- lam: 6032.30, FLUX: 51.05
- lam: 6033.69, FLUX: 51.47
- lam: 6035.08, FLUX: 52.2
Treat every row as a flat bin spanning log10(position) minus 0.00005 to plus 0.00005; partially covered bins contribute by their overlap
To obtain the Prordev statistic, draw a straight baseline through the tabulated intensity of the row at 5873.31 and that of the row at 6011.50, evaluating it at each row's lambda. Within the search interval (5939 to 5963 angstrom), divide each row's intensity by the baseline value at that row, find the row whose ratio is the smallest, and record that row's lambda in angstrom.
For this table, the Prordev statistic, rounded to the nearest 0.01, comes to 5942.69 angstrom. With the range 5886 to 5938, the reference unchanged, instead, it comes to 5896.34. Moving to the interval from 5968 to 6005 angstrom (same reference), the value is 5985.26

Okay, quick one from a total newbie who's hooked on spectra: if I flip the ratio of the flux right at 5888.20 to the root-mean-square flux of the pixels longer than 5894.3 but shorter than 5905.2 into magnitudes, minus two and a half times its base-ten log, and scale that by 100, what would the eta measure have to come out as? -1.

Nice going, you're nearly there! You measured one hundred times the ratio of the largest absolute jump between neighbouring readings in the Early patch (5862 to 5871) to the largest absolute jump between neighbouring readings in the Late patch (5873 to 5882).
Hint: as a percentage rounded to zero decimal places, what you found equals 122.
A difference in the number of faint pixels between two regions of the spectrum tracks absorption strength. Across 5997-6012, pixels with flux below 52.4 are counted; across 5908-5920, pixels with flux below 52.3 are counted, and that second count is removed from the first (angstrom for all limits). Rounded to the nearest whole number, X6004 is 9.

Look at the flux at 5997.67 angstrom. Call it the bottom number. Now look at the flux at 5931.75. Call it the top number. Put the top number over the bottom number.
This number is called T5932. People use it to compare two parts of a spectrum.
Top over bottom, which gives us 1.05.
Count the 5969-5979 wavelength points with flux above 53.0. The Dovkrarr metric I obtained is 1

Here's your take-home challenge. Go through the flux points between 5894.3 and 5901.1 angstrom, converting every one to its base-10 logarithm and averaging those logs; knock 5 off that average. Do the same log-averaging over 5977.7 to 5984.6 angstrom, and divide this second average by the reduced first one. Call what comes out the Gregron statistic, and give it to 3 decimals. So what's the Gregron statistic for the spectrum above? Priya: -0.522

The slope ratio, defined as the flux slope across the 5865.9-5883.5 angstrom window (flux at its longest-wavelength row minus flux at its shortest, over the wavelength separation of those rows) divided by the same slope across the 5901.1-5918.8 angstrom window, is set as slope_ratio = -0.7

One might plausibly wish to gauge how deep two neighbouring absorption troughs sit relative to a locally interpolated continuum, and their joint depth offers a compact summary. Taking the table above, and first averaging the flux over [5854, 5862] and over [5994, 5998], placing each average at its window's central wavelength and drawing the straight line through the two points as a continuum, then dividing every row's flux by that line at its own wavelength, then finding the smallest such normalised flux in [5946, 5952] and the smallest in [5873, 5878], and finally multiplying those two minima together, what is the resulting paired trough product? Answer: 1.00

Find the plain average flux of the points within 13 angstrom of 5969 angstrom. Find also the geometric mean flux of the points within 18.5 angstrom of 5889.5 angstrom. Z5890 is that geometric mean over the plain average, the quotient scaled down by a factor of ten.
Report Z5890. 0.100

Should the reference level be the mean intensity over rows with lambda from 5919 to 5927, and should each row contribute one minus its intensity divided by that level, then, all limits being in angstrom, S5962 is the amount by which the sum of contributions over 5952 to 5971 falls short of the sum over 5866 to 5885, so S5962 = -0.13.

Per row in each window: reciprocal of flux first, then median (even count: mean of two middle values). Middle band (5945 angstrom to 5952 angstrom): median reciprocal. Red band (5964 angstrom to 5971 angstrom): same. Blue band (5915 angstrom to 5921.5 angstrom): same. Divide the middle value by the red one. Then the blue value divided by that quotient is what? 0.0188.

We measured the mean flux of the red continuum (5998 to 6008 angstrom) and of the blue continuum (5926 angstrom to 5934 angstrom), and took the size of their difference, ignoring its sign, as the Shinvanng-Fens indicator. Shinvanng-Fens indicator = 1.0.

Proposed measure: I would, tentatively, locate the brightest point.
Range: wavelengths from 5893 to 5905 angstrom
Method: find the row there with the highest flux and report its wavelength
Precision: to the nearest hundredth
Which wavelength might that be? 5893.63 angstrom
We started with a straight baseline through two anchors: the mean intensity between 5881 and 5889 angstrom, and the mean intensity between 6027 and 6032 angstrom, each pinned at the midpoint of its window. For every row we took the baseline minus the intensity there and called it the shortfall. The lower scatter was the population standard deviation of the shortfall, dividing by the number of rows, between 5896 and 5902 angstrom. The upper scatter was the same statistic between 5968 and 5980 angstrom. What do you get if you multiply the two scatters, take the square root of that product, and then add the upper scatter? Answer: 1.96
